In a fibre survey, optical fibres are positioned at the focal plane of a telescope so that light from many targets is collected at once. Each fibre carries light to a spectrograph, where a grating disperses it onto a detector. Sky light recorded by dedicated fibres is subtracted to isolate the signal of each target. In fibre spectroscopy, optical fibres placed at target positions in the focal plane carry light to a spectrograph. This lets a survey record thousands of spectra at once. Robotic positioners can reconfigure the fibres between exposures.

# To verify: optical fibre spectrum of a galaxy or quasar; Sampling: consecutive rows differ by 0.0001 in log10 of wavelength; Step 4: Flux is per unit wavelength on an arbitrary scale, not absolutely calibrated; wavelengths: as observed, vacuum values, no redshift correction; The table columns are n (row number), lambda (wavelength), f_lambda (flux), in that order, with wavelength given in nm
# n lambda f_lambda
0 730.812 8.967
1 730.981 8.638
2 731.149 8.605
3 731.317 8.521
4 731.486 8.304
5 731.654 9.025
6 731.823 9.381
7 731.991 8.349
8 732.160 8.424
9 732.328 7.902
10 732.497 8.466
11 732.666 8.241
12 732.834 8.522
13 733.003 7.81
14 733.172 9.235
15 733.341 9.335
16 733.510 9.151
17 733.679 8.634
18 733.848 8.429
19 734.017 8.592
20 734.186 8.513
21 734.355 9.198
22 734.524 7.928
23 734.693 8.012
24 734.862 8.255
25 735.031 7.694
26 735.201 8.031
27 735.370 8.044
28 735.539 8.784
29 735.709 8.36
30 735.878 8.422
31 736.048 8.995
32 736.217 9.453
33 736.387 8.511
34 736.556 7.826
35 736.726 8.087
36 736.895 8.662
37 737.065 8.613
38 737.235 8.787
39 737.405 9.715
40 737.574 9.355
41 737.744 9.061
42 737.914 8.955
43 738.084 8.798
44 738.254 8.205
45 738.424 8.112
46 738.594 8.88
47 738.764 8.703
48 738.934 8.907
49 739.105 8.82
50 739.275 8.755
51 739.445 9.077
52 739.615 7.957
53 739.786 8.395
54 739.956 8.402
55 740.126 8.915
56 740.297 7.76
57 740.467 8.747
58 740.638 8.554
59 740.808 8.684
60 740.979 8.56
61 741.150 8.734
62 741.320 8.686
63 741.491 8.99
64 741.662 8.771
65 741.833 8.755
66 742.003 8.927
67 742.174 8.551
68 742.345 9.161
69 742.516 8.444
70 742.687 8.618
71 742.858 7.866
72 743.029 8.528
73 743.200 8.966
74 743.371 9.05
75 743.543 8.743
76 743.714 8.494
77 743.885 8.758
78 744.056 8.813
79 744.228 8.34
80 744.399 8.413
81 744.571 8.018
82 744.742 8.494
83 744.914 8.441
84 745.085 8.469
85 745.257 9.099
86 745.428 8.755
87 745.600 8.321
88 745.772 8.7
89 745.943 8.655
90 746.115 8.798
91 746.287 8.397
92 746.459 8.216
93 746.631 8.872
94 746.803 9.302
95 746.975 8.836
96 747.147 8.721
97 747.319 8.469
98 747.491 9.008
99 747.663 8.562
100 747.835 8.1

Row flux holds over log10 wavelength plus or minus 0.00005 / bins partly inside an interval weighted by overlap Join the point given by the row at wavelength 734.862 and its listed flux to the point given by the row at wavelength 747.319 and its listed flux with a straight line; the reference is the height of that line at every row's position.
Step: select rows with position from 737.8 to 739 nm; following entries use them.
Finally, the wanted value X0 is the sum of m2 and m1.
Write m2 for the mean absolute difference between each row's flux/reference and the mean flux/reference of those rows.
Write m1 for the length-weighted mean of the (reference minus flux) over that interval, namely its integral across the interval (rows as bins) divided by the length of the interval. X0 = -0.3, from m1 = -0.34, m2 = 0.034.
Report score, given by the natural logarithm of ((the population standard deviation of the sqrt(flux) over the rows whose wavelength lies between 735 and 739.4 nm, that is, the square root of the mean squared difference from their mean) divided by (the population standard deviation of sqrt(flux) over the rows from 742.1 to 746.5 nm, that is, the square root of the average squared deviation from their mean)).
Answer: 0.47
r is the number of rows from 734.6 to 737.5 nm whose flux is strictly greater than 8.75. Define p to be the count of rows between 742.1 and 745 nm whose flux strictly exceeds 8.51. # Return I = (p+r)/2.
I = 7.0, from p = 9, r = 5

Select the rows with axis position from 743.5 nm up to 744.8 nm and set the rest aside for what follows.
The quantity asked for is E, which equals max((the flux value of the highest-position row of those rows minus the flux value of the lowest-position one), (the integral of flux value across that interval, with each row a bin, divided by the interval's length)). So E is 8.50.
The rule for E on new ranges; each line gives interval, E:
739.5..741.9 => 8.57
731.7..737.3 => 8.51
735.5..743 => 8.66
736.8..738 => 9.02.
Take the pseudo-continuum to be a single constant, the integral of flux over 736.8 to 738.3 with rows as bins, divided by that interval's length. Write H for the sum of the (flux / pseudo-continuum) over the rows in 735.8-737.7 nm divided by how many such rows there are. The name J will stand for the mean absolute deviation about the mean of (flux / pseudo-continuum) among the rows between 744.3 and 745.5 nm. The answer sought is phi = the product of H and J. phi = 0.025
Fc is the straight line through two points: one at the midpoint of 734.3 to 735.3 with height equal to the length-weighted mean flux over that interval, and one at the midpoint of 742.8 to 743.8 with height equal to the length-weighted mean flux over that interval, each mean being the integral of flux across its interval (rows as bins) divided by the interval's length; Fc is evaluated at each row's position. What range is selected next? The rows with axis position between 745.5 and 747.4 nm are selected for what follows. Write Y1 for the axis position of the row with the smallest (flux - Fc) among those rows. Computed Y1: 746.459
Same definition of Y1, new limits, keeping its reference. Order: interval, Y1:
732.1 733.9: 733.003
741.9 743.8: 742.858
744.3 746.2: 744.571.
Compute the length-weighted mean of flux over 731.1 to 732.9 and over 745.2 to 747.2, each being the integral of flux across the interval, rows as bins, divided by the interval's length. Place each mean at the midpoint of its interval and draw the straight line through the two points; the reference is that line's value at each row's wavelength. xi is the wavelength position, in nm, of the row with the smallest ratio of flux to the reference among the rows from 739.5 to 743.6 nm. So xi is 740.297 nm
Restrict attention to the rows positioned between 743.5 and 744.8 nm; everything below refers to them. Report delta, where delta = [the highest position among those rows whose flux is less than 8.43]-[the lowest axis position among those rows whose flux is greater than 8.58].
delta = 1.03 nm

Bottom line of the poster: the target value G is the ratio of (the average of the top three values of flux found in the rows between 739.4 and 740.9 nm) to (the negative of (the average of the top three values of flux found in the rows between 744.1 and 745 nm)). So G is -1.05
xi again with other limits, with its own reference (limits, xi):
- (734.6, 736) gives 735.031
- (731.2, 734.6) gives 733.003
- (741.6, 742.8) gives 742.516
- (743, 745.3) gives 744.571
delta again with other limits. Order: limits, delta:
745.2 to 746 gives 0.34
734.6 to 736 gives 0.34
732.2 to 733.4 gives -0.17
